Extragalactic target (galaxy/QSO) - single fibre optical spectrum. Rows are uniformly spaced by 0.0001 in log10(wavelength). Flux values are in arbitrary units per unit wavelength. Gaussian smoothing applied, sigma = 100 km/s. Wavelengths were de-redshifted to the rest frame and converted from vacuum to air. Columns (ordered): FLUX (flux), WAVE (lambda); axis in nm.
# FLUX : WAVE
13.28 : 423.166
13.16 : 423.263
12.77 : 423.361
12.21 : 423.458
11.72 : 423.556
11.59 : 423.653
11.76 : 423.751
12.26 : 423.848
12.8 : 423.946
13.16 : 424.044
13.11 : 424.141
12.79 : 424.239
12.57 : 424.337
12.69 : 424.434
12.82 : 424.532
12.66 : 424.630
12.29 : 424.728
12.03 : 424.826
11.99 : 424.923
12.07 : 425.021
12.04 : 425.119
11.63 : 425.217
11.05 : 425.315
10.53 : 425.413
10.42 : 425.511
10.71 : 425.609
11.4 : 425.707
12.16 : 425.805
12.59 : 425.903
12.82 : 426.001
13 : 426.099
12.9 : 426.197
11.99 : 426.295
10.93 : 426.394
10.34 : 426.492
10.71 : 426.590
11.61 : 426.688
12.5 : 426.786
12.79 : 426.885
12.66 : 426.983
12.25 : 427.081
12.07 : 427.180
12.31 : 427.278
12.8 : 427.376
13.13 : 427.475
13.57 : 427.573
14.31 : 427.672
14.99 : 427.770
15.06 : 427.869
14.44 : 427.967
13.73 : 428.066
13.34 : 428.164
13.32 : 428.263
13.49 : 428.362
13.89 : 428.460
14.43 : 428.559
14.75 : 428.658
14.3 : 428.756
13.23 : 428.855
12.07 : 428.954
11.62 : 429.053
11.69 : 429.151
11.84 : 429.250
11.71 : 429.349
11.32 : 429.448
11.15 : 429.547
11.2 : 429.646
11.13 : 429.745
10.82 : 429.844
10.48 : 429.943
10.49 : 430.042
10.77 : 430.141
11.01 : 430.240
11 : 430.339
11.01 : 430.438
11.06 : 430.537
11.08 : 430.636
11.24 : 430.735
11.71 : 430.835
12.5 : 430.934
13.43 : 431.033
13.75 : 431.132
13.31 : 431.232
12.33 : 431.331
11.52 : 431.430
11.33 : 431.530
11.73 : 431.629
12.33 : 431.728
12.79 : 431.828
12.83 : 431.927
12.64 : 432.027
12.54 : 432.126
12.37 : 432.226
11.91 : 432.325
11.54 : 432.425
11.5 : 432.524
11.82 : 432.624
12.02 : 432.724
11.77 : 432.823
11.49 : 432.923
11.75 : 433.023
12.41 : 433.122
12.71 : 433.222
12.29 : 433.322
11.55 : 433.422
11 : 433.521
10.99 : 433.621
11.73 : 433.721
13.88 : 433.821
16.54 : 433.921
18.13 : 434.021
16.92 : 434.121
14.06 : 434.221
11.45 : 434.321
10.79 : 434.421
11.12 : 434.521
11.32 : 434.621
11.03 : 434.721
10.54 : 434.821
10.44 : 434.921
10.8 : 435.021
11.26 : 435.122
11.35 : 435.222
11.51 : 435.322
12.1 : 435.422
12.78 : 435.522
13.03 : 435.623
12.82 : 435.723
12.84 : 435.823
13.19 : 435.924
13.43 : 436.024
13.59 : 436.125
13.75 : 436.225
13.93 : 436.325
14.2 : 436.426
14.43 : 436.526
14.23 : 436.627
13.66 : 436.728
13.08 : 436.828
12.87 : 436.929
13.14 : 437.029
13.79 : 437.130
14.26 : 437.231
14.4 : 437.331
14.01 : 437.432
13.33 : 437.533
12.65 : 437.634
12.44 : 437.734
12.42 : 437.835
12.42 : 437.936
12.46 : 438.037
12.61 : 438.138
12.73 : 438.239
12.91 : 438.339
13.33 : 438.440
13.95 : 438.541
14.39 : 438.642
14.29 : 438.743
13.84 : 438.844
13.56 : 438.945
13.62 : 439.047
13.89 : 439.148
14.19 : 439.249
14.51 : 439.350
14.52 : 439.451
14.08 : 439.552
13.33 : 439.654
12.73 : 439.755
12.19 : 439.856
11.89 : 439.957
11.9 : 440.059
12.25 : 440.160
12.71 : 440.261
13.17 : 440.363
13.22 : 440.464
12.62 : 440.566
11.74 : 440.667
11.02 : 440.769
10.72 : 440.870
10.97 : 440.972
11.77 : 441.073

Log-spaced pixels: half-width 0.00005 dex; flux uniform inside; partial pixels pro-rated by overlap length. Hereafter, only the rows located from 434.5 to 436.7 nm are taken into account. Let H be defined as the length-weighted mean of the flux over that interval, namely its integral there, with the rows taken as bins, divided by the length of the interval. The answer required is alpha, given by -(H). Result -12.5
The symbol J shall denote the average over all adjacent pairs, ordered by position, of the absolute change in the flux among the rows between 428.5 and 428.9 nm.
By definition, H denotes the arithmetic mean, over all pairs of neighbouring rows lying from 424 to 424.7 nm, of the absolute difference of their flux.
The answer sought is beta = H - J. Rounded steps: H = 0.2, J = 0.61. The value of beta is -0.45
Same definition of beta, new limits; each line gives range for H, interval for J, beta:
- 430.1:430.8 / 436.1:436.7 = -0.13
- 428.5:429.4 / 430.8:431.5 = -0.24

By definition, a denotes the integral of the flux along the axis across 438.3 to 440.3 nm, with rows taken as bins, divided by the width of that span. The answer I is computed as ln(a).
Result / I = 2.60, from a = 13.4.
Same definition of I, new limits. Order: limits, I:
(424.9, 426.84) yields 2.46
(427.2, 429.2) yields 2.60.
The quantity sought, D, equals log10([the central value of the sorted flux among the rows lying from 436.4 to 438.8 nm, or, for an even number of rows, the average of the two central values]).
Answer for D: 1.12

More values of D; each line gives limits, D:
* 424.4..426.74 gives 1.08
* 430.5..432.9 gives 1.08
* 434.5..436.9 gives 1.11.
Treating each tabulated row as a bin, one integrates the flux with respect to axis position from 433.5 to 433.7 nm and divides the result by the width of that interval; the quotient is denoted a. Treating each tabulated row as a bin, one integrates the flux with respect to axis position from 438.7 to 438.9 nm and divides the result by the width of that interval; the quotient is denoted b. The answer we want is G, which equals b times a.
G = 156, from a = 11.1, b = 14.0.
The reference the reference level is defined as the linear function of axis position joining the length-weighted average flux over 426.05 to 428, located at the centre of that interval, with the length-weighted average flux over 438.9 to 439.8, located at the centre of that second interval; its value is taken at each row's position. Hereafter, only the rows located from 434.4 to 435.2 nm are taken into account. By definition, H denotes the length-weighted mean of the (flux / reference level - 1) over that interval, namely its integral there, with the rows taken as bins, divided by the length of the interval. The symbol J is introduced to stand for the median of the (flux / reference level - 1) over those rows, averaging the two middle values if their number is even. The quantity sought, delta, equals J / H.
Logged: 1.00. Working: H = -0.18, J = -0.19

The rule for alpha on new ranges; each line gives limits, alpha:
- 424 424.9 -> -12.7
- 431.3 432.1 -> -12.2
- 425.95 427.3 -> -12.1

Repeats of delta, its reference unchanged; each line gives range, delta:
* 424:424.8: 1.03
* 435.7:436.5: 1.75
